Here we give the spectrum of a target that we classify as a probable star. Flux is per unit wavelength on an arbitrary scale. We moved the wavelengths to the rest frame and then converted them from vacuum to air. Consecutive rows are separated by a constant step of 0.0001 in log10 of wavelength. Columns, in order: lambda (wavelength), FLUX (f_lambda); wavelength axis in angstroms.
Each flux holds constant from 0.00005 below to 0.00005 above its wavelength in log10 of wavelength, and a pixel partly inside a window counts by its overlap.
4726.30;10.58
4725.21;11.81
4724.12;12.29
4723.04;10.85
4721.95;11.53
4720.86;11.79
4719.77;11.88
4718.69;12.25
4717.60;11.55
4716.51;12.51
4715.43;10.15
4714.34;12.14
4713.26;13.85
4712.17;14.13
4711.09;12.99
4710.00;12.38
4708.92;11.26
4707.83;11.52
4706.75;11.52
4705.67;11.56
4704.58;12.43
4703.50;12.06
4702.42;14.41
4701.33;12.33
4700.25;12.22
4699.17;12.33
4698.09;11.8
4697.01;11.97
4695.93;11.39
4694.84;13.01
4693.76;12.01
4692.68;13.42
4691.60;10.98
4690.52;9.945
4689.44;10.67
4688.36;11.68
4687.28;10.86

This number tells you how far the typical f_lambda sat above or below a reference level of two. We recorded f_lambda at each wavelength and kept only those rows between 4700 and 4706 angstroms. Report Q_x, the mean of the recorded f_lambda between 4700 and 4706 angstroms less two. 10.5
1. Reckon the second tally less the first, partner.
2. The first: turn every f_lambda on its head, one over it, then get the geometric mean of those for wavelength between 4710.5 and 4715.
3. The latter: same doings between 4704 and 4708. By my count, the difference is 0.010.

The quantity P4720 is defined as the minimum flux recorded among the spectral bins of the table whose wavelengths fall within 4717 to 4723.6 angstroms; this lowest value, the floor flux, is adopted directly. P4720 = 10.85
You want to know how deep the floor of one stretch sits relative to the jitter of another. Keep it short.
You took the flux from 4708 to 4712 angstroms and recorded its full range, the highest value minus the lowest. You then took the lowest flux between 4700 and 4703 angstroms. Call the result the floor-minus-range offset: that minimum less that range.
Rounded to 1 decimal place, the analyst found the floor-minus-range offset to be 10.5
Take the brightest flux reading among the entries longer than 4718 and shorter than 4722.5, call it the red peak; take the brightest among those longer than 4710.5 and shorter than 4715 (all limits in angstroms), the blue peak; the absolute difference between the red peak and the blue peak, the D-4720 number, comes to 1.9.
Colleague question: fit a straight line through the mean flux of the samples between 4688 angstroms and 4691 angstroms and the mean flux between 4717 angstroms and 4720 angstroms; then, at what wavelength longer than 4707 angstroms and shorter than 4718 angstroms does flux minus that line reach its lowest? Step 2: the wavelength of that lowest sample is 4715.43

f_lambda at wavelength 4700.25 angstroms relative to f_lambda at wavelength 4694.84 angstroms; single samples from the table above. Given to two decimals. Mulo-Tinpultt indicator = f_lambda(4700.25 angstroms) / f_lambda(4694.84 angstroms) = 0.94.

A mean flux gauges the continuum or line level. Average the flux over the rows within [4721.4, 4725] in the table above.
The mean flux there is 11.6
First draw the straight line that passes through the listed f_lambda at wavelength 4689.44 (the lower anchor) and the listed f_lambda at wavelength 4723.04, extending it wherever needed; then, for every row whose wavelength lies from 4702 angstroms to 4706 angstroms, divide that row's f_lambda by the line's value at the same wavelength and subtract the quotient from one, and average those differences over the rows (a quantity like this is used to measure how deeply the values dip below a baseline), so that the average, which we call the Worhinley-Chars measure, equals -0.17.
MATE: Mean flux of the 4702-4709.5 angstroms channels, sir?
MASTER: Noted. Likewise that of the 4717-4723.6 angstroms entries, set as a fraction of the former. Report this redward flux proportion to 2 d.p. 0.96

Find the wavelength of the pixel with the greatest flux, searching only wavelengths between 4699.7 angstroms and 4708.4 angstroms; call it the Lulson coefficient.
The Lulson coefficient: 4702.42 angstroms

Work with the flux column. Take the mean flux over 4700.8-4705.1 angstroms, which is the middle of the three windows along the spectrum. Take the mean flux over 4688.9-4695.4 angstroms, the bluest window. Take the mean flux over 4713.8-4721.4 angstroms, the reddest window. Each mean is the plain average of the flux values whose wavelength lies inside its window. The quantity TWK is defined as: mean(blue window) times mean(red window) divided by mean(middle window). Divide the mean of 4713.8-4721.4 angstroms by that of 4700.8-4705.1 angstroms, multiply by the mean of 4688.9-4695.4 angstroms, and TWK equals 10.7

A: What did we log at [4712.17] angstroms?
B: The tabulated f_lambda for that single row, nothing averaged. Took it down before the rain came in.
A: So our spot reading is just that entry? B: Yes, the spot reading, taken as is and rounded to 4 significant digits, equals 14.13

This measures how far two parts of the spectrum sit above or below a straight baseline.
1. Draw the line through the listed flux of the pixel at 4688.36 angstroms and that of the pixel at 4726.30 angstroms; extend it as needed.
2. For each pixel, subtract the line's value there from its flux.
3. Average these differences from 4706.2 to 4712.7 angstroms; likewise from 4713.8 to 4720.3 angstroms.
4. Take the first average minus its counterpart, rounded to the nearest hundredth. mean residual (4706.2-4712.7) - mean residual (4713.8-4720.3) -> 0.33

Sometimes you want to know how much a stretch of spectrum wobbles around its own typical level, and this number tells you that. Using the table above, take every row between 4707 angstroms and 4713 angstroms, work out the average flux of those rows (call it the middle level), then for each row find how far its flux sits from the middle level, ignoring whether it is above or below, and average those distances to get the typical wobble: 0.88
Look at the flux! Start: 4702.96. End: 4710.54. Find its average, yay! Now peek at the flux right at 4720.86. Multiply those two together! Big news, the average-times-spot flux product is 139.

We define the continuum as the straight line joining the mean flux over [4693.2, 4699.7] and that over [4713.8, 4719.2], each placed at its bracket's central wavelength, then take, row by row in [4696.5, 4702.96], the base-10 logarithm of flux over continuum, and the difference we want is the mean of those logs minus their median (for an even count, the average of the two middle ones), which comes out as 0.007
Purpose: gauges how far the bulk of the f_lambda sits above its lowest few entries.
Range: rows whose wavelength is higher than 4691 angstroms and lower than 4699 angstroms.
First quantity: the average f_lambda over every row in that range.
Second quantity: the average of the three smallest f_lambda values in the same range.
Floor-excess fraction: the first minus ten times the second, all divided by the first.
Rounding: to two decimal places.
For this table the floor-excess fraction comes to -8.43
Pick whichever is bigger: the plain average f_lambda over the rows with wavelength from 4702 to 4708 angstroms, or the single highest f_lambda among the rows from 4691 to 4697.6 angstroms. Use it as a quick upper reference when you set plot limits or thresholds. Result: 13.4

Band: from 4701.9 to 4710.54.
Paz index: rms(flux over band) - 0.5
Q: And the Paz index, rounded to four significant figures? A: 11.68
